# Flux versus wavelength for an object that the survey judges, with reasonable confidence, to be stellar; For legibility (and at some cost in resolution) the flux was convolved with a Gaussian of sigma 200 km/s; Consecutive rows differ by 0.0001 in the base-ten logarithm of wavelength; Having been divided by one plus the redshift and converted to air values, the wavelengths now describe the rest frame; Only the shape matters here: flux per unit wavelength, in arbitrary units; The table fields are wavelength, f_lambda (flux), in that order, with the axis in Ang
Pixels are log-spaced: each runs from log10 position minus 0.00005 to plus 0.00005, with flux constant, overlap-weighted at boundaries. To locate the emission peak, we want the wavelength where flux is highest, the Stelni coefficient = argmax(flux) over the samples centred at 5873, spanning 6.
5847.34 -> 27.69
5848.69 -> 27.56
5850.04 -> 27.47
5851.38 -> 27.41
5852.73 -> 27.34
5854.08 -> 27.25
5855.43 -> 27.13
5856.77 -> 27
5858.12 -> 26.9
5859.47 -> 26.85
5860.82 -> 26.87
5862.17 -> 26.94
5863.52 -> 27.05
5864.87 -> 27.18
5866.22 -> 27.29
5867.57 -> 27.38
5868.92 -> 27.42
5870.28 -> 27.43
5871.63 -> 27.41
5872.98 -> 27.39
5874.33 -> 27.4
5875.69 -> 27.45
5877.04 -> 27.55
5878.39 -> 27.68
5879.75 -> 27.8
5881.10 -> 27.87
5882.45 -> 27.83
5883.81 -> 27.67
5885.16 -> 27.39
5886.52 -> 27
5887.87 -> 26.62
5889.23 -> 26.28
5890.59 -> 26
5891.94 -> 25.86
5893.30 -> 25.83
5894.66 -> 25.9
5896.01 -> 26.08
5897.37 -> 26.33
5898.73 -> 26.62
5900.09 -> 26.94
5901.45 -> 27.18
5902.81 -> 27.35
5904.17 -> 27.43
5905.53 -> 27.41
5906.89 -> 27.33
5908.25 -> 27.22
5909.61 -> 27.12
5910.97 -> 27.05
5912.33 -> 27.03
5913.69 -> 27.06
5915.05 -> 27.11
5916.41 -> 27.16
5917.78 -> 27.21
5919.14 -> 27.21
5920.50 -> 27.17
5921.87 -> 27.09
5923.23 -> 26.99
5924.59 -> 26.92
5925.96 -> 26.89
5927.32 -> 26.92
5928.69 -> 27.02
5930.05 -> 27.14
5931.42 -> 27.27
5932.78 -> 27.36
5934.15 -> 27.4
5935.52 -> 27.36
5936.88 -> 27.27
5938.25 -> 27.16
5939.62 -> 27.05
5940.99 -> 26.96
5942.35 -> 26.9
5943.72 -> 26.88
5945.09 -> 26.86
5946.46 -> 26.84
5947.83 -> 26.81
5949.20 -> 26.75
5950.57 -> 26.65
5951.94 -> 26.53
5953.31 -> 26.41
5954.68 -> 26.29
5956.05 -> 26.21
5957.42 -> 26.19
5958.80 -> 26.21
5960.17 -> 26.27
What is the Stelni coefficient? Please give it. 5875.69 Ang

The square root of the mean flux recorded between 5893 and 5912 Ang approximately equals 5.18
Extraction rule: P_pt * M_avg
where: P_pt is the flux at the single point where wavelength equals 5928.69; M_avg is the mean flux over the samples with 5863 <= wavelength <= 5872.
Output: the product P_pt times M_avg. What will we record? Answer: 738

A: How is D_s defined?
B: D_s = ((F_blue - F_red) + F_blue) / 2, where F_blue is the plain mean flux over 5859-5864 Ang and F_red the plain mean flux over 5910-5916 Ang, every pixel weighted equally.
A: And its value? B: 13.4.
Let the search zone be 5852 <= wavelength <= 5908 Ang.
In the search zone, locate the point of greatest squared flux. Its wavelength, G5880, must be 5881.10 Ang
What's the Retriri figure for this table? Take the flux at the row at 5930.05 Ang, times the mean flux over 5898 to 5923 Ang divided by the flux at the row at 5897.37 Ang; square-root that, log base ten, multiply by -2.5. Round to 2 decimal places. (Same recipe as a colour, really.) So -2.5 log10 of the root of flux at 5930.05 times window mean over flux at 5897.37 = -1.81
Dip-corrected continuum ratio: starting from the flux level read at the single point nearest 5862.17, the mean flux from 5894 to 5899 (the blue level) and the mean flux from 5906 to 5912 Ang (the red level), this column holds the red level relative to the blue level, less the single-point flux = -25.90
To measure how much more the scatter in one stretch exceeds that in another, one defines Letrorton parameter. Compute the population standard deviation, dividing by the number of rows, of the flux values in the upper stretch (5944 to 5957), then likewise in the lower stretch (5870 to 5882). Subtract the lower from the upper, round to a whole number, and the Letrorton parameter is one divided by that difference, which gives 17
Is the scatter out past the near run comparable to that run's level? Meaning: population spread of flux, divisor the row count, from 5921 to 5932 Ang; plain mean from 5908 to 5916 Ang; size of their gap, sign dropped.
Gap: 27.0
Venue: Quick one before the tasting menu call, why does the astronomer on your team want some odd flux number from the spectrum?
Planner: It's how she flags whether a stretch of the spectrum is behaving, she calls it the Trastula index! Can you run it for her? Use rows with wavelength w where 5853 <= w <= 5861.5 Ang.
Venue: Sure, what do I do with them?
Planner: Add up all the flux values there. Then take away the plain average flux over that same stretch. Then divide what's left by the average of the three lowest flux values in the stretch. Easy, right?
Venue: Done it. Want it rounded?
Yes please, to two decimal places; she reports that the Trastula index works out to 5.02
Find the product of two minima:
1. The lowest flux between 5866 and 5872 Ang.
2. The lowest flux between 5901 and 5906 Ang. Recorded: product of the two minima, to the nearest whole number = 742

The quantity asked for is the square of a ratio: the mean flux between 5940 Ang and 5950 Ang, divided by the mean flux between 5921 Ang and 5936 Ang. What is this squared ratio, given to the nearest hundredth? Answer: 0.98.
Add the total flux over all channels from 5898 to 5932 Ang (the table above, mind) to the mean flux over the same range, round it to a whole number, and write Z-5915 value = 705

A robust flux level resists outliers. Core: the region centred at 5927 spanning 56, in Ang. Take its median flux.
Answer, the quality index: 27.1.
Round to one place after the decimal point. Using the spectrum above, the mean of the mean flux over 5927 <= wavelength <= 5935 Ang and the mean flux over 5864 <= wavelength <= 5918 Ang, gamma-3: 27.1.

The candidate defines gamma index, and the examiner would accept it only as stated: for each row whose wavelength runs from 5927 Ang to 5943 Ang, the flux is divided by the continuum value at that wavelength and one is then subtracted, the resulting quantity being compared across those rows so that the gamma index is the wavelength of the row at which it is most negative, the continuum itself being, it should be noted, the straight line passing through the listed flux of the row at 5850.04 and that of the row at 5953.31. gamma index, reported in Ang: 5927.32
